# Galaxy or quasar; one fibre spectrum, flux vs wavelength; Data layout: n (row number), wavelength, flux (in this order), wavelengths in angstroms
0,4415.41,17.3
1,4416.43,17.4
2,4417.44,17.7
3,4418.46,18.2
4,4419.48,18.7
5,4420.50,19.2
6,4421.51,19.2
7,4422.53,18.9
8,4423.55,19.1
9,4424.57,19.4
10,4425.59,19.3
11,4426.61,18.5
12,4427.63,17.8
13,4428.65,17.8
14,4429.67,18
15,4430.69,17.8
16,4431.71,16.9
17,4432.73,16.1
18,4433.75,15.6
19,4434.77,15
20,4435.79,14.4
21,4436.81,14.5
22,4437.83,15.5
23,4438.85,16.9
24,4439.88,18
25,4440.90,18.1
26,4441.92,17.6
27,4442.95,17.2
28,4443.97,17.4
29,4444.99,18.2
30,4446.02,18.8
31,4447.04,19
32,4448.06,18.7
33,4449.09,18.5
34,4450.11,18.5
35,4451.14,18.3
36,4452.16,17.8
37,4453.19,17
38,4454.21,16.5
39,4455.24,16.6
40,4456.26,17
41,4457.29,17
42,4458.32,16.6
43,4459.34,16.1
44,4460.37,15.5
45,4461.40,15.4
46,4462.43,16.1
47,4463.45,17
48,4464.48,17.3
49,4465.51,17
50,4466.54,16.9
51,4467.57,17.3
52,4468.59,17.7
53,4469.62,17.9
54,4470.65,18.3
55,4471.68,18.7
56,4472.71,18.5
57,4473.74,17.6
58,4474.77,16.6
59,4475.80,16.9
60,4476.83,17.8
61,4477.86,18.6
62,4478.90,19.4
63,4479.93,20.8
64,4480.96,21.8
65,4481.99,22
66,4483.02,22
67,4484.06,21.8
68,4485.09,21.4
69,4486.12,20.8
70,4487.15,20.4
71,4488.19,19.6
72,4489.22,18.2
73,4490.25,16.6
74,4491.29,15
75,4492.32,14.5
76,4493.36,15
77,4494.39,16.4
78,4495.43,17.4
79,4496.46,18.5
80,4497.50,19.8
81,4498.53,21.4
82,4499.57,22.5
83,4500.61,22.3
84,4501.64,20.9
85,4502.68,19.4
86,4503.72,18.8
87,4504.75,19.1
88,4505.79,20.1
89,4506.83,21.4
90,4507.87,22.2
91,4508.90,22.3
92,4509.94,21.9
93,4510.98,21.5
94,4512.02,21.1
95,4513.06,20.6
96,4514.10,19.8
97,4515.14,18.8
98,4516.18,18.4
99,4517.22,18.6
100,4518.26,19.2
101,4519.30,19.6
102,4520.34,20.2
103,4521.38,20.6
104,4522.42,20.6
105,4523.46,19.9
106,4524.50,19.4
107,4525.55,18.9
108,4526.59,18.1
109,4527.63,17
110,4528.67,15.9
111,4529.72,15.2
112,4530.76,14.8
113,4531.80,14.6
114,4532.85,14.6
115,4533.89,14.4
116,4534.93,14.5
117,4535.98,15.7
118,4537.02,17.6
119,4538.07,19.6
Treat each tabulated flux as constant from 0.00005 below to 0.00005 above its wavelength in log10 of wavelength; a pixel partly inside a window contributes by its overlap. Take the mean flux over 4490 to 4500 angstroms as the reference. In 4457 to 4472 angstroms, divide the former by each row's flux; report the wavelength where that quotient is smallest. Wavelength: 4471.68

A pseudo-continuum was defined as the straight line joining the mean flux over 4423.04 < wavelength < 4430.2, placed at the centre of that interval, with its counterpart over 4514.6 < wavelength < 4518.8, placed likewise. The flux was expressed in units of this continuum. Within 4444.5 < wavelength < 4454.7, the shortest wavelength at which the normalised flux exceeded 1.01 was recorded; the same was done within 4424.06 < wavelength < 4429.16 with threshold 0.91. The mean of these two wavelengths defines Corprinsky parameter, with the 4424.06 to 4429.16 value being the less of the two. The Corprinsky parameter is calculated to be 4435.3 angstroms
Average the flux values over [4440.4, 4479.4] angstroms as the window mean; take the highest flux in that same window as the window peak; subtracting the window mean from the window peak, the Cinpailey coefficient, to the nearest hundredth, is 1.89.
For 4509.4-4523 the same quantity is 1.83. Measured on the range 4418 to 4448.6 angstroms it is 1.74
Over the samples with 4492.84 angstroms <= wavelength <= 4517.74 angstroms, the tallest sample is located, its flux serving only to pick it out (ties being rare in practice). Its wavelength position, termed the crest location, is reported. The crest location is 4499.57 angstroms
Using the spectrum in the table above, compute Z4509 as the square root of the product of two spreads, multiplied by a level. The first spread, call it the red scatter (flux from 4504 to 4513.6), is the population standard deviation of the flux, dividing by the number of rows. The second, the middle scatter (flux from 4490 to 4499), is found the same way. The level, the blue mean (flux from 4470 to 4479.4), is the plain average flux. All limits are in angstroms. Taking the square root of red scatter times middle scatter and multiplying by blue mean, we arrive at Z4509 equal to 27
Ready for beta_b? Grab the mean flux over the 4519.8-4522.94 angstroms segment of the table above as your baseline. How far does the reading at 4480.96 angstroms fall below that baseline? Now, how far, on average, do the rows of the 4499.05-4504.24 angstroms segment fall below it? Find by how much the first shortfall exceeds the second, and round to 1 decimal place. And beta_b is -1.0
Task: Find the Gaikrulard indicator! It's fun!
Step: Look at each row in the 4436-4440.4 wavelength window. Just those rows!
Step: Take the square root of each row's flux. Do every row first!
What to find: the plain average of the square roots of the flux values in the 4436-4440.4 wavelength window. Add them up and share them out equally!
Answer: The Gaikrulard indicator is 4.0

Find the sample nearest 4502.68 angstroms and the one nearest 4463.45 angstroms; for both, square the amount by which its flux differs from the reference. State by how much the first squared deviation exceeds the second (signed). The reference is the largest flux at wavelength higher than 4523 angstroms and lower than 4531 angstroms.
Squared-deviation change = -8.2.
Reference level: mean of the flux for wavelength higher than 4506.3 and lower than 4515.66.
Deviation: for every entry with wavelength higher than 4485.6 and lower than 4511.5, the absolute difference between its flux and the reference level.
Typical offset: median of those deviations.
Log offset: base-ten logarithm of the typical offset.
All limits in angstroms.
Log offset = 0.16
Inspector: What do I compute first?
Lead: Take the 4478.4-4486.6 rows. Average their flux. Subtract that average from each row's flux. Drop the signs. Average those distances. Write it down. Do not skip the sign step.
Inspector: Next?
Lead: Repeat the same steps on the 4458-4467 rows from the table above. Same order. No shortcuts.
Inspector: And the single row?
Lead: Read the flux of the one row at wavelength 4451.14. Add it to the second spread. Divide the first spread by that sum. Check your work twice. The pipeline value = 0.036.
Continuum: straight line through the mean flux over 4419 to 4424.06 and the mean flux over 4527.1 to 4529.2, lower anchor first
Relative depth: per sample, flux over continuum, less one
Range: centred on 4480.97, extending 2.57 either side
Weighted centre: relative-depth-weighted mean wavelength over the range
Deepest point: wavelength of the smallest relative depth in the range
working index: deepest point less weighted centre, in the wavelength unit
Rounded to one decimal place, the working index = -2.4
